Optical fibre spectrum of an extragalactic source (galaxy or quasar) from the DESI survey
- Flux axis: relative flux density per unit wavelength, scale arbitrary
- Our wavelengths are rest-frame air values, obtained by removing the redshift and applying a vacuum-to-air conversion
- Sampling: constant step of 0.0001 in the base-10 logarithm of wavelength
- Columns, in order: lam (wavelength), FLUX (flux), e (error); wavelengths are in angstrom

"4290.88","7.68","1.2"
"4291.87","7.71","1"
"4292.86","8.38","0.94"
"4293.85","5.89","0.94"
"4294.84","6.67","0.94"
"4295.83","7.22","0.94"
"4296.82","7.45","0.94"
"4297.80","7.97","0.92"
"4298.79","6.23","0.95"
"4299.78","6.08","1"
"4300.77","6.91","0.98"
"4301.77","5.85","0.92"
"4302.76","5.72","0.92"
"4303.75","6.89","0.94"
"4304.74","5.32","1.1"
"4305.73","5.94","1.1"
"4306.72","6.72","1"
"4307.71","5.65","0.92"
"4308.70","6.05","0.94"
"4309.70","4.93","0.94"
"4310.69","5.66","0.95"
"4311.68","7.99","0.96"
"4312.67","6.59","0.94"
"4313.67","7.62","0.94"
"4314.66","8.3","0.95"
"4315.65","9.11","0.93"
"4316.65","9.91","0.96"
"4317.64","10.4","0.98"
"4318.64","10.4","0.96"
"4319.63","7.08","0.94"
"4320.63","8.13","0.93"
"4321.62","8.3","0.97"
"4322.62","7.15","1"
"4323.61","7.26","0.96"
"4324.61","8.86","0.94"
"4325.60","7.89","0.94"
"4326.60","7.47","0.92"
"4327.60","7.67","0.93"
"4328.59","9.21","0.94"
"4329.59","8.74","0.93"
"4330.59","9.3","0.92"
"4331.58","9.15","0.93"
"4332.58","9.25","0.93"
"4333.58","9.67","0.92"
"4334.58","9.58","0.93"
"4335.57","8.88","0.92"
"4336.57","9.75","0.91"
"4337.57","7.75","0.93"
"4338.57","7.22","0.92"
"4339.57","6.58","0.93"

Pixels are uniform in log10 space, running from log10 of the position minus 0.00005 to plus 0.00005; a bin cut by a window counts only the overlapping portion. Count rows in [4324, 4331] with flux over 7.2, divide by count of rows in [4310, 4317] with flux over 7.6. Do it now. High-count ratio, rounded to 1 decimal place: 1.4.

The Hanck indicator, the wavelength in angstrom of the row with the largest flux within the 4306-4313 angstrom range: 4311.68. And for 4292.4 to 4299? 4292.86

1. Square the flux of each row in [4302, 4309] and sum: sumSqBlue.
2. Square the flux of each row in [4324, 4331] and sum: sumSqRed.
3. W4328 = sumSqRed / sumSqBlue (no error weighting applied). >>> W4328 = 2.0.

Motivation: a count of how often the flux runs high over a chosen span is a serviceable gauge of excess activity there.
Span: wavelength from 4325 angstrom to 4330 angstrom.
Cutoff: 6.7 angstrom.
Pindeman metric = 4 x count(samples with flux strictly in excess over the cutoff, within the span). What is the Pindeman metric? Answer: 20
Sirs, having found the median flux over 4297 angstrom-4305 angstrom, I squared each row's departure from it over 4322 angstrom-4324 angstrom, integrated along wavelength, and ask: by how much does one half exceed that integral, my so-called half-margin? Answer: -2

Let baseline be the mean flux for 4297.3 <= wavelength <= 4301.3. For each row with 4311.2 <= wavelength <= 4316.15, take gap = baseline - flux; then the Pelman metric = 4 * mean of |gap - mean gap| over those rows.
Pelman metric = 2.6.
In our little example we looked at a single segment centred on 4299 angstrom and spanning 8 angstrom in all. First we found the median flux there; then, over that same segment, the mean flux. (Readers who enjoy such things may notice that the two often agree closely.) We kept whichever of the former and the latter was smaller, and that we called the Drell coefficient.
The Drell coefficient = 6.6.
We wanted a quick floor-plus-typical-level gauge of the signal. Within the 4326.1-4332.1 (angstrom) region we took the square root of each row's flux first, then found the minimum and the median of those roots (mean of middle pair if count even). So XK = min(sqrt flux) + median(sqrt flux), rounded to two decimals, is 5.72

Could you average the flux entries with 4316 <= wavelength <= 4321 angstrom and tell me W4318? 9.2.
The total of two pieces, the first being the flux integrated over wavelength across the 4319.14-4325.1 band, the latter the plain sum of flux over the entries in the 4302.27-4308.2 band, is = 83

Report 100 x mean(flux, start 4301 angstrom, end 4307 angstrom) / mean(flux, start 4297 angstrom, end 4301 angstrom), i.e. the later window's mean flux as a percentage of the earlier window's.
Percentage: 89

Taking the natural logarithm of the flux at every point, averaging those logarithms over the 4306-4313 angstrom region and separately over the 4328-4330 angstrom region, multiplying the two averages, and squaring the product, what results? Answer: 15.9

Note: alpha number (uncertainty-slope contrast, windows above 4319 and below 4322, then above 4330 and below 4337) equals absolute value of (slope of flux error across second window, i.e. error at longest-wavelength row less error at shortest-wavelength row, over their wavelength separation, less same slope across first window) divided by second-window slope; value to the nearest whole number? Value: -10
